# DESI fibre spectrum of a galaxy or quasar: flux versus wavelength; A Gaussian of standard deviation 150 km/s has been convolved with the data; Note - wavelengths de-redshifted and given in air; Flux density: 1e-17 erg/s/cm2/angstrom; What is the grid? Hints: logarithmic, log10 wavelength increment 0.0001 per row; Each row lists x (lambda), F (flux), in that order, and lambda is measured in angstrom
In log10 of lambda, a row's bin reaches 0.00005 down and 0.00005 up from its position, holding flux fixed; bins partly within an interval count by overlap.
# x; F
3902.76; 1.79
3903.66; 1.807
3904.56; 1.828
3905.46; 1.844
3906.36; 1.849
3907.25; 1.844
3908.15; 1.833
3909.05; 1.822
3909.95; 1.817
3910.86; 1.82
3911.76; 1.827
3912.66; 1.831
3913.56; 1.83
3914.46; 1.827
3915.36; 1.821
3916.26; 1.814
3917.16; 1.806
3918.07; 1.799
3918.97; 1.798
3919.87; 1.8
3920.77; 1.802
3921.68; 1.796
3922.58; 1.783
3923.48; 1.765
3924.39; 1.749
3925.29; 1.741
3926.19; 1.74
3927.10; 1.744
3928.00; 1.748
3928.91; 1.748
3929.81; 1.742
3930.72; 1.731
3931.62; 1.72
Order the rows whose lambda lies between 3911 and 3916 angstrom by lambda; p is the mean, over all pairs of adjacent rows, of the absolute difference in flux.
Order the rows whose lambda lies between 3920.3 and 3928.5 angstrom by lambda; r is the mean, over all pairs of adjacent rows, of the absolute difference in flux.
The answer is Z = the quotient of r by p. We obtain 2.50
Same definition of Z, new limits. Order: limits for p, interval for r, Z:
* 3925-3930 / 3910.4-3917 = 1.56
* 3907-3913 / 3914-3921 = 0.69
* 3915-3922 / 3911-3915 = 0.57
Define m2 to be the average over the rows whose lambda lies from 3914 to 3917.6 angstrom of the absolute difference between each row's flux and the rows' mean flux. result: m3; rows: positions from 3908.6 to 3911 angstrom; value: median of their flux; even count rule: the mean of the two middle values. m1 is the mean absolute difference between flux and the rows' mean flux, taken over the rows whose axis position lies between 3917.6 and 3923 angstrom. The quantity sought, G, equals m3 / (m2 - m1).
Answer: 745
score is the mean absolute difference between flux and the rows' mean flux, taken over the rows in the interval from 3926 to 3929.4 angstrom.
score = 0.003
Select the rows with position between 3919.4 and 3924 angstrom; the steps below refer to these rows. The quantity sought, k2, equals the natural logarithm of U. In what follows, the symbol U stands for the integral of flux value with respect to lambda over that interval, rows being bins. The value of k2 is 2.11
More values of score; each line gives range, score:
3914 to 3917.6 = 0.007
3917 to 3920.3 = 0.003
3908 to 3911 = 0.005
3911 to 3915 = 0.002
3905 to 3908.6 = 0.005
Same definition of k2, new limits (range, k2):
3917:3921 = 1.97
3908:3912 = 1.98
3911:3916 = 2.21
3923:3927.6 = 2.09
